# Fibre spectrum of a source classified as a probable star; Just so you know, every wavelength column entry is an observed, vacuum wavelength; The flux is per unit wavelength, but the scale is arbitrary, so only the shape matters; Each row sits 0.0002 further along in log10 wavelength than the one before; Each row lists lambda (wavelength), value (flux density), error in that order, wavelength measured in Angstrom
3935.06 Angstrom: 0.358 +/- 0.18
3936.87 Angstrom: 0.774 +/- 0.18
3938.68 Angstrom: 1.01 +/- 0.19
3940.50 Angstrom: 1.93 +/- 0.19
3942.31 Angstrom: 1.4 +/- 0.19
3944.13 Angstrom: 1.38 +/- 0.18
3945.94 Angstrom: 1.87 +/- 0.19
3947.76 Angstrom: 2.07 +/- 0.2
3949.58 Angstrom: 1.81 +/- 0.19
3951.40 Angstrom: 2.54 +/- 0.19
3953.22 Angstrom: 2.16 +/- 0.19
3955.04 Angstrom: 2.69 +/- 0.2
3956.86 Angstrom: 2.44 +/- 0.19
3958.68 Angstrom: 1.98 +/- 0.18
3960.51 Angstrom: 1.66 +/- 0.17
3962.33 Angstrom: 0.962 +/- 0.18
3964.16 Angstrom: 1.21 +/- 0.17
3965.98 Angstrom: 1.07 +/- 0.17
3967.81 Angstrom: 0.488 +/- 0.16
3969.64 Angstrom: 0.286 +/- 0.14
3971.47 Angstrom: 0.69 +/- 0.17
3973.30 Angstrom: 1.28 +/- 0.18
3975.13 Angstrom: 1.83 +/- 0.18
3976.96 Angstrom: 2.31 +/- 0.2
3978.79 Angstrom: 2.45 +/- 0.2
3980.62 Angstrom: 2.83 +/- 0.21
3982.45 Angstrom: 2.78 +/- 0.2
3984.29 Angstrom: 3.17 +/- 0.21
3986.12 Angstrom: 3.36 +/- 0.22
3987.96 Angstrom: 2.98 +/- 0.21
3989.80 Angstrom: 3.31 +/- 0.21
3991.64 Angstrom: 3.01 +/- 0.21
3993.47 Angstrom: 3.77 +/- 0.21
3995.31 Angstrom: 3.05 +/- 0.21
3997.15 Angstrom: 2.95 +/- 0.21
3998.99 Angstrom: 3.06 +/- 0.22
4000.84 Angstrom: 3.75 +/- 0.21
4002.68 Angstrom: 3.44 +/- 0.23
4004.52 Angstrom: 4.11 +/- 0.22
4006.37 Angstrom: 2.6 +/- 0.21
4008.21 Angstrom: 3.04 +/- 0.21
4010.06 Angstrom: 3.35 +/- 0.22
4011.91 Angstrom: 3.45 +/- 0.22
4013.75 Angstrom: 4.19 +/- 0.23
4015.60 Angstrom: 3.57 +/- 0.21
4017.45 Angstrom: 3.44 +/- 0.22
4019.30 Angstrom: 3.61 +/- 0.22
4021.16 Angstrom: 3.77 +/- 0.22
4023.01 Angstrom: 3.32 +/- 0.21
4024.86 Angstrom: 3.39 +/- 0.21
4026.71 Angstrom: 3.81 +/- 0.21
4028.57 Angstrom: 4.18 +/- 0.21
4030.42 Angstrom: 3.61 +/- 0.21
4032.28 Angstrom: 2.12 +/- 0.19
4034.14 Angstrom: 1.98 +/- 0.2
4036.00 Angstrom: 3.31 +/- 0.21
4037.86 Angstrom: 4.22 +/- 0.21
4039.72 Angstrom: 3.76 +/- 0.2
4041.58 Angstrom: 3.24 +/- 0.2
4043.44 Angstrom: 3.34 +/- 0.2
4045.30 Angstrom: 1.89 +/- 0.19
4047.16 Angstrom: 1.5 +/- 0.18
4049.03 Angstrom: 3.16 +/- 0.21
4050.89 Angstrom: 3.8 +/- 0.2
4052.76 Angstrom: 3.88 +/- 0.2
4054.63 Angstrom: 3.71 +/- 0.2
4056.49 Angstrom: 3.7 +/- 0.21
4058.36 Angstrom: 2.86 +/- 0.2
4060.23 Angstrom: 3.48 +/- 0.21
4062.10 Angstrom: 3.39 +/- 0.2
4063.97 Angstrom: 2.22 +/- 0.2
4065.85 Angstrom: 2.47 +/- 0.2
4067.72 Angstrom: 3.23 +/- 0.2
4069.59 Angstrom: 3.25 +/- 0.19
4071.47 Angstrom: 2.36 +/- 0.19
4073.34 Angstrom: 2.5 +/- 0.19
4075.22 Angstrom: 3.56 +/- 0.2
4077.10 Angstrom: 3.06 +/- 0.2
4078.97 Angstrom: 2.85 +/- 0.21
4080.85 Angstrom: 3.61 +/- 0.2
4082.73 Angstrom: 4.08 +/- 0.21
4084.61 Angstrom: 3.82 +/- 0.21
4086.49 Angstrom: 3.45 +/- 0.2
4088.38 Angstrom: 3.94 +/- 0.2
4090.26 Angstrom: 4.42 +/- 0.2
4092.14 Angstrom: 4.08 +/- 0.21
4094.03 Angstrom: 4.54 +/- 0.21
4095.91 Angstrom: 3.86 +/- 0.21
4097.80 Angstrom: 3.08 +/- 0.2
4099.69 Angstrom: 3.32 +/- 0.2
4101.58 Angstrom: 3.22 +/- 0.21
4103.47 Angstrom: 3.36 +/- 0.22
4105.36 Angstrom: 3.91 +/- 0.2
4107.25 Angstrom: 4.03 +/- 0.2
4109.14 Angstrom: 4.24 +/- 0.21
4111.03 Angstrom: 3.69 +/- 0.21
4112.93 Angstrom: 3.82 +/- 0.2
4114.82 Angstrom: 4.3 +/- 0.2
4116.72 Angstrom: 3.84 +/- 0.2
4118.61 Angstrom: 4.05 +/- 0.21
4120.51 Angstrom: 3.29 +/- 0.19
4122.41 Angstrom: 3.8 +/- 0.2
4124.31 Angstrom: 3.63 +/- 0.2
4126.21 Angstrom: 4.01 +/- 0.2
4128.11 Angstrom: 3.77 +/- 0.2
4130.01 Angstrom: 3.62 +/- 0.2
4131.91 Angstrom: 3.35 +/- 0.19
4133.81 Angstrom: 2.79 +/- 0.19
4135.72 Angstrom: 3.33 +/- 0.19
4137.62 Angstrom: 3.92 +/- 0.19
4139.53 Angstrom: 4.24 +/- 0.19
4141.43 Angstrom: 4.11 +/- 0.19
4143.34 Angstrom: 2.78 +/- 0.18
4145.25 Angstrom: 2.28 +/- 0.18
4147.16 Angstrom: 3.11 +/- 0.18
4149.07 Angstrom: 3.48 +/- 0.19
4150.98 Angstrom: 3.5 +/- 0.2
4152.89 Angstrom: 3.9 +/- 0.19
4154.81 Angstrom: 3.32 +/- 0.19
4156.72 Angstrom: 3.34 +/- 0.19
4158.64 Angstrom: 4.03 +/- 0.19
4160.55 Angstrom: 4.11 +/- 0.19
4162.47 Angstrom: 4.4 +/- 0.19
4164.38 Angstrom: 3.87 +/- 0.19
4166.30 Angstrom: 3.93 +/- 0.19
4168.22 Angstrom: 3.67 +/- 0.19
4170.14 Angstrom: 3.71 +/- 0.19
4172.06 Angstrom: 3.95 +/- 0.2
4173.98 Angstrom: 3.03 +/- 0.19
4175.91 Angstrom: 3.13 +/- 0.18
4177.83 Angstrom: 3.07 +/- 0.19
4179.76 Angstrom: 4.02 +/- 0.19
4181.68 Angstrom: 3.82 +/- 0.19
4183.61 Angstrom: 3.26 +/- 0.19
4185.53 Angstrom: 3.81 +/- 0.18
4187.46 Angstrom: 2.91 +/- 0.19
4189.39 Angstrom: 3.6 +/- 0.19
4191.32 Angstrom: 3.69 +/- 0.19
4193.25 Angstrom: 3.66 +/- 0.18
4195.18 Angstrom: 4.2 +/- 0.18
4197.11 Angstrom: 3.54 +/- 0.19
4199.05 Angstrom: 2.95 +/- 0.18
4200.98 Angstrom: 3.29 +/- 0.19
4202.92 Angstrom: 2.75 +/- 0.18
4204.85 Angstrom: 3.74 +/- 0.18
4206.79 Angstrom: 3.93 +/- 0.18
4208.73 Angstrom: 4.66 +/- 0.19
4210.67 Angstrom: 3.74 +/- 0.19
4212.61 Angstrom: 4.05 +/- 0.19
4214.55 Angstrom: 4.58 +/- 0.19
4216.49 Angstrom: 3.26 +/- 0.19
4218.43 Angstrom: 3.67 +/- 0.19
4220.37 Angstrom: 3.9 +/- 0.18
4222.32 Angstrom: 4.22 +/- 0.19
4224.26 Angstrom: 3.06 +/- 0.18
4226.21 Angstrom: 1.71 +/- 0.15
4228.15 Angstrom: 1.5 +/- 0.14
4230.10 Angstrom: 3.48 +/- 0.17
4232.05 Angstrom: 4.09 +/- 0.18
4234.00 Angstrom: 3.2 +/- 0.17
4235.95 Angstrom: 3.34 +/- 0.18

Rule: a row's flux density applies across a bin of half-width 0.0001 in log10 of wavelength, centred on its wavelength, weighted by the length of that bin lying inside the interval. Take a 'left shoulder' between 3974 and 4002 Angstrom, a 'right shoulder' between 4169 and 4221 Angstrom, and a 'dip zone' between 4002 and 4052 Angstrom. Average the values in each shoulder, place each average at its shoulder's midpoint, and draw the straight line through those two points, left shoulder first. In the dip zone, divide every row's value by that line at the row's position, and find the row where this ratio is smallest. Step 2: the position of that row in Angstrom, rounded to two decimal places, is 4047.16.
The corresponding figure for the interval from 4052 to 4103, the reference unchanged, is 4063.97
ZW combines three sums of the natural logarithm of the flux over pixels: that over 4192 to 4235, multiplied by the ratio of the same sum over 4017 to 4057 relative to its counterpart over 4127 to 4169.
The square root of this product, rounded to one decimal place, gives 5.0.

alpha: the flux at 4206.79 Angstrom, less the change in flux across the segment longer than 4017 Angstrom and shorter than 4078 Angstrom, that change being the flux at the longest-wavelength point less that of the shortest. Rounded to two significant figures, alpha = 4.3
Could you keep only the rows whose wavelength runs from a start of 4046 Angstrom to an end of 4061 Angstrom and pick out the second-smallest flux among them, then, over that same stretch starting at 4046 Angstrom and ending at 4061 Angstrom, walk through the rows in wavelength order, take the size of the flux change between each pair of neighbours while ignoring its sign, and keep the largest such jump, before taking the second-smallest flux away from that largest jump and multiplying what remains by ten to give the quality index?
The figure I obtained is -12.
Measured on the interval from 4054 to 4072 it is -12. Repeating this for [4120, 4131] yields -31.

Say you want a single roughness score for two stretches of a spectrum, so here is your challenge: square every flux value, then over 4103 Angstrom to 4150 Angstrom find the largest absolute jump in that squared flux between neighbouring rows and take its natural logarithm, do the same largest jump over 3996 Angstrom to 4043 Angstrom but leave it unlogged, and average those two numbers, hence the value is 6.17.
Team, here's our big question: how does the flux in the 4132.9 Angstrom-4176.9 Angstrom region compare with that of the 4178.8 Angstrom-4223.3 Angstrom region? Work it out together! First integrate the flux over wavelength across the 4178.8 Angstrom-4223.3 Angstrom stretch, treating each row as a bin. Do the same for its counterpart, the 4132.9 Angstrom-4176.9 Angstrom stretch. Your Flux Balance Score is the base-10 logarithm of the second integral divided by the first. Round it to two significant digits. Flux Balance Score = -0.022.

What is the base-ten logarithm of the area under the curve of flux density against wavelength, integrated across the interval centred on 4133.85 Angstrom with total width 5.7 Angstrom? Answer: 1.26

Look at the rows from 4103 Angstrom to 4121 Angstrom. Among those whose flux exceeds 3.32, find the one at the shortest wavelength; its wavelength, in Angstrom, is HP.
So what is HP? 4103.47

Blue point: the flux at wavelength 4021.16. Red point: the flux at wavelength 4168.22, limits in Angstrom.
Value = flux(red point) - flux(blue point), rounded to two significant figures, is -0.10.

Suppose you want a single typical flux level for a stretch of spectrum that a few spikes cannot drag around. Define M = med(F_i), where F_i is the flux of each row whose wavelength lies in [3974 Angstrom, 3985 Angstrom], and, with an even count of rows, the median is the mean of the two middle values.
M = 2.6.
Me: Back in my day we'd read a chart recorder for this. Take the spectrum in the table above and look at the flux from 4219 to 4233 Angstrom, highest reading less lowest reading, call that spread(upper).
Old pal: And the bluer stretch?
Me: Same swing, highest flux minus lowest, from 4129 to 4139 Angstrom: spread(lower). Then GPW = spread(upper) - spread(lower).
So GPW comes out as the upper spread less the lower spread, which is 1.59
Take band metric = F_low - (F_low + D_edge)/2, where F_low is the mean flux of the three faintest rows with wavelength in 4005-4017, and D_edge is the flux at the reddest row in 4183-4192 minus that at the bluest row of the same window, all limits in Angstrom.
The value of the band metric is 1.3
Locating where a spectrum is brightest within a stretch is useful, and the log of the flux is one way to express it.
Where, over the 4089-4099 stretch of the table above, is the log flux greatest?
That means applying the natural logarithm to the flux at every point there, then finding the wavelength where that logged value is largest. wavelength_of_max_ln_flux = 4094.03 Angstrom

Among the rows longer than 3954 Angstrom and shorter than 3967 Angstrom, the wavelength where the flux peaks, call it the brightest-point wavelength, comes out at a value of 3955.04 Angstrom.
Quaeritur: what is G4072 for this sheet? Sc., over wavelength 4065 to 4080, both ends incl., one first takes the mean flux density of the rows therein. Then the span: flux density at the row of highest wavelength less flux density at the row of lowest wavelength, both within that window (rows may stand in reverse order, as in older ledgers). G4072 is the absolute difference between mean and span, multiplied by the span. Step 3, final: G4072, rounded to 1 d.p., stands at 1.0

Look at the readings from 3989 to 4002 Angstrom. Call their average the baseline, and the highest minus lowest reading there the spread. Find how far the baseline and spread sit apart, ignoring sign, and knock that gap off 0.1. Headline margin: -2.35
